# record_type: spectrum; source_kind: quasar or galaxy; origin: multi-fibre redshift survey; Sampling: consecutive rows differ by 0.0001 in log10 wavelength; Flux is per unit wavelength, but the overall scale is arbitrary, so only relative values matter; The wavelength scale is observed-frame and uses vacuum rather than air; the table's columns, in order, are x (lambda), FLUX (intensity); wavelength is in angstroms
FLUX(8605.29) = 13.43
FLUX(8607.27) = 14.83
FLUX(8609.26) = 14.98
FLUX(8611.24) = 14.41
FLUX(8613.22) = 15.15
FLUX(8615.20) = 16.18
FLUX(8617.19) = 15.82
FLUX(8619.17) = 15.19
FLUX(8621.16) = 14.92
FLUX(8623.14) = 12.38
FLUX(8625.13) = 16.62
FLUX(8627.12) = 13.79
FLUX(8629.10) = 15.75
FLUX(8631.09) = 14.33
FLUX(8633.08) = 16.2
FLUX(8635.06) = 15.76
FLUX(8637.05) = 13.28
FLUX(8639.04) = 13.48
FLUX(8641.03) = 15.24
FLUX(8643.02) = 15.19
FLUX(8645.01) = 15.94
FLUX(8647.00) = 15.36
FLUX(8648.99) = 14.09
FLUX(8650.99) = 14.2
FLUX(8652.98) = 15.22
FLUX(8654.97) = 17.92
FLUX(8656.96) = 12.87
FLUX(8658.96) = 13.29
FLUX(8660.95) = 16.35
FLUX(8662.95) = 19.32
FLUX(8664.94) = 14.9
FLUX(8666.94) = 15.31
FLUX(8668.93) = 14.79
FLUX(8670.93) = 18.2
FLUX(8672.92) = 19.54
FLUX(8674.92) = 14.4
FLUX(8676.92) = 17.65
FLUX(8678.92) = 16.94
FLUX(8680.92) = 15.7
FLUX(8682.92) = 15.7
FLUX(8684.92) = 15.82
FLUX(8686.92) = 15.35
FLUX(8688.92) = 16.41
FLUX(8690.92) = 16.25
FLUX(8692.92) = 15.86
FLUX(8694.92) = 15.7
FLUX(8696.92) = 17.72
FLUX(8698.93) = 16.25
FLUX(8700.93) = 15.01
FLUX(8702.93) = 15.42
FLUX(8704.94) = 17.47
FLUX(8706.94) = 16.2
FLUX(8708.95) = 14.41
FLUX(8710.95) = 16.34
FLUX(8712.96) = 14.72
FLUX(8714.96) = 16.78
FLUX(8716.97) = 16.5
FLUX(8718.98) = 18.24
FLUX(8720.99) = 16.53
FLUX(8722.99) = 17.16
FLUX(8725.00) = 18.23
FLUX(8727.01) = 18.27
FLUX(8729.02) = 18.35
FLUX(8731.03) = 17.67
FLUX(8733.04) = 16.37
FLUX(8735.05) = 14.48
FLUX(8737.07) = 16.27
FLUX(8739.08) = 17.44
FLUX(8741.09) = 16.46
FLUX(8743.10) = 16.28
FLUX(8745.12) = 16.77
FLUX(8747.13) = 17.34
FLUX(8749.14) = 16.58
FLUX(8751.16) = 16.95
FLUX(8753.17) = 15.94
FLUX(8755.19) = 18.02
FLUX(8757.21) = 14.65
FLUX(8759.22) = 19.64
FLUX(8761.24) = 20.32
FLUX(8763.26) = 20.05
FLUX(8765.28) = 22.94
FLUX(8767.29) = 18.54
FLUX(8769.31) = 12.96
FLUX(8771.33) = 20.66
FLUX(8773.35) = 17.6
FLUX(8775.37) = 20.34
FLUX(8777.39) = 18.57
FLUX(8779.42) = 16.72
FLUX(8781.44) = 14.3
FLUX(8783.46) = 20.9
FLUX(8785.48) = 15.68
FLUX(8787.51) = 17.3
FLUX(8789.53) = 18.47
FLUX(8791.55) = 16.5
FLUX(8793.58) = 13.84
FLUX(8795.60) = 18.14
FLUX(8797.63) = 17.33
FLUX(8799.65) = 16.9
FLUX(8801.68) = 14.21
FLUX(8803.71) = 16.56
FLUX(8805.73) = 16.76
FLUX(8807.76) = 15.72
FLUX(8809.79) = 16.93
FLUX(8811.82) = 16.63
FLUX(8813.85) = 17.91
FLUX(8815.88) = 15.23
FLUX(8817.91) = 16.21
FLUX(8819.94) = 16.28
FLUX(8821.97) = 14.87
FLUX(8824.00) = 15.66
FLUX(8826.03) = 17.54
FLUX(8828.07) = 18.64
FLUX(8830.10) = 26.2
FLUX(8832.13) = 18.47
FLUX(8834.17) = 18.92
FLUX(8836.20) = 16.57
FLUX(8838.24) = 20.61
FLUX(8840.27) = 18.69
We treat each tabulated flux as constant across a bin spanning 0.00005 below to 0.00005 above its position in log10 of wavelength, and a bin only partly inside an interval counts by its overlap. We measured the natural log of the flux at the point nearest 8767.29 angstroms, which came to 2.92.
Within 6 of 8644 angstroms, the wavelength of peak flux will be 8645.01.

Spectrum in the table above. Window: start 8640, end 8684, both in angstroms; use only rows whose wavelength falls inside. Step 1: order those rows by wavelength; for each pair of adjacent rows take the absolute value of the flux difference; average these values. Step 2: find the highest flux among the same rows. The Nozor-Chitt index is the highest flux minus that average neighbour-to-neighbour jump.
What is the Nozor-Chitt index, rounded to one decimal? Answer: 17.7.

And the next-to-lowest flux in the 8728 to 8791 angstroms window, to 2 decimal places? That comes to 14.30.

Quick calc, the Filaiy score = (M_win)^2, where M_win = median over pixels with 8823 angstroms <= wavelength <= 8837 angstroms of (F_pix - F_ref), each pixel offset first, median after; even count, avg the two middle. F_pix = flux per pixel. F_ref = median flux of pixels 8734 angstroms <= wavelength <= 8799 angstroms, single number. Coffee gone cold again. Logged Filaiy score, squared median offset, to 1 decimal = 1.3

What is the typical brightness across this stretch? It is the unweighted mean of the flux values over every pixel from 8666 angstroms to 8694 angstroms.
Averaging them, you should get 16.3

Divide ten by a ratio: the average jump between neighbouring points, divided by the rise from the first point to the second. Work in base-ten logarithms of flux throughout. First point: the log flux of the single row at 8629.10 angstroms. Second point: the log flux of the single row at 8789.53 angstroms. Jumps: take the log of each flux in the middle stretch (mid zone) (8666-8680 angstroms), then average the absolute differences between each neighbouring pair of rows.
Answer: 11.1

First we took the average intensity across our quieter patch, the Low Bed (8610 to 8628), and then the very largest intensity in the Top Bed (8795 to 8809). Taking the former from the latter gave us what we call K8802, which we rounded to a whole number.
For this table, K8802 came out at 3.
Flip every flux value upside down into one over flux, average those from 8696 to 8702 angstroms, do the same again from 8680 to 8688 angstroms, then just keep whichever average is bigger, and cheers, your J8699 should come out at 0.064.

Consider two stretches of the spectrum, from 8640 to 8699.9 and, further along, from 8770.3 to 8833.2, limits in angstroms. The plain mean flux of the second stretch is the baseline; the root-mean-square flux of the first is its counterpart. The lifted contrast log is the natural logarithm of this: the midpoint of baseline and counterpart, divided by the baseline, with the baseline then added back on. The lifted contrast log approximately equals 2.91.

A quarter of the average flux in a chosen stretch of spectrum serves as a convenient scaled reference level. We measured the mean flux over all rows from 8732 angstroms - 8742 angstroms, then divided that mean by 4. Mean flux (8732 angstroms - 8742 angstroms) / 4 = 4.1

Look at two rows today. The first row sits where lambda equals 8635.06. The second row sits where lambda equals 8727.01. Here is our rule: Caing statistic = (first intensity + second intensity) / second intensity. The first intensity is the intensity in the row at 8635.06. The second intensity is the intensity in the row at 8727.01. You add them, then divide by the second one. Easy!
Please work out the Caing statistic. 1.86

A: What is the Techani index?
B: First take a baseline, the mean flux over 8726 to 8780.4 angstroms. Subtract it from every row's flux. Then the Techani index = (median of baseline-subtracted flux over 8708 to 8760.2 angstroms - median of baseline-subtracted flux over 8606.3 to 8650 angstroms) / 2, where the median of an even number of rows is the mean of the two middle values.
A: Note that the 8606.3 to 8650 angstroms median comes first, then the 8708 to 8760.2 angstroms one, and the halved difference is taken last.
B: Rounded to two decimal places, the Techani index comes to 0.75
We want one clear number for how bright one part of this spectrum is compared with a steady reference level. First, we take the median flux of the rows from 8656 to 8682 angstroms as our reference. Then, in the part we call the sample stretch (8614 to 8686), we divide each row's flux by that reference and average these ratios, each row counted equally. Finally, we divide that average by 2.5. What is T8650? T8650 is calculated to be 0.39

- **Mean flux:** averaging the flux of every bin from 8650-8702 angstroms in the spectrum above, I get 16.0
